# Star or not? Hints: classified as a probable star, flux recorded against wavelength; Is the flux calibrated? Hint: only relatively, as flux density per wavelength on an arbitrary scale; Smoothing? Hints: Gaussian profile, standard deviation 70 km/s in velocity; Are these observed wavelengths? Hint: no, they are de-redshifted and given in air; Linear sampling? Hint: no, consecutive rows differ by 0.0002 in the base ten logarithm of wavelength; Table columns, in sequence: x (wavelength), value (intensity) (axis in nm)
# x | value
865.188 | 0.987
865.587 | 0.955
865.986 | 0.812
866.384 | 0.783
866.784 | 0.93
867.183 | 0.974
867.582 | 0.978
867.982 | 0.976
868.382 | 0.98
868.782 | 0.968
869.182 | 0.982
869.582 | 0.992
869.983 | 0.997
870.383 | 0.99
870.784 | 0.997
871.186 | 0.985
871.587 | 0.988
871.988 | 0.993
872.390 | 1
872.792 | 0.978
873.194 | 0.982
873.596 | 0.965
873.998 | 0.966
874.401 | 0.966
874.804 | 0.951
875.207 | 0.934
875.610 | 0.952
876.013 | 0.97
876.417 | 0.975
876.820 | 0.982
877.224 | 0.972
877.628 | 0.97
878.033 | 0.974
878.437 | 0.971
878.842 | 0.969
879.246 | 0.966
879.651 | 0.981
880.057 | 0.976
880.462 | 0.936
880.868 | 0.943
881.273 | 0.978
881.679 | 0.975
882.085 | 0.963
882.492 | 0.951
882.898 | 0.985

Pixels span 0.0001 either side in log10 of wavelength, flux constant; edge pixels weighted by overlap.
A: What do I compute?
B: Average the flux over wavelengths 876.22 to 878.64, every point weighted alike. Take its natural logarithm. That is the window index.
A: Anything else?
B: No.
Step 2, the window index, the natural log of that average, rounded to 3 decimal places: -0.026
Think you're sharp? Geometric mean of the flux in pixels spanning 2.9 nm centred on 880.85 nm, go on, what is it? 0.964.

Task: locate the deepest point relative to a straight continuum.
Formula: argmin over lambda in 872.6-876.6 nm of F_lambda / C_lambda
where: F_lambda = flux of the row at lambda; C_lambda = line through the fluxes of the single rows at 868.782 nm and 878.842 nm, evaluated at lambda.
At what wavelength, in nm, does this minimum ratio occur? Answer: 875.207 nm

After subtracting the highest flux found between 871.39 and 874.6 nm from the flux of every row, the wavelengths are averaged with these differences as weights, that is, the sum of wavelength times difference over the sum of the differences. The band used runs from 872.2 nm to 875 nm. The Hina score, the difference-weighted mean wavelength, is 873.99 nm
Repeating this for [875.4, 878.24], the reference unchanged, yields 876.70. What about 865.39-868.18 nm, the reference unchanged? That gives 866.39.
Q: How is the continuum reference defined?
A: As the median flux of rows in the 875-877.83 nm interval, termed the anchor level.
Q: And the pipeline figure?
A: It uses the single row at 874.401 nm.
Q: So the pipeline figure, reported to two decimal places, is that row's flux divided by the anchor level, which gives 1.00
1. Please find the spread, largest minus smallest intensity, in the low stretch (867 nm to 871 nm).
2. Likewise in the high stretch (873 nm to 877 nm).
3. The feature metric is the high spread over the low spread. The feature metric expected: 1.7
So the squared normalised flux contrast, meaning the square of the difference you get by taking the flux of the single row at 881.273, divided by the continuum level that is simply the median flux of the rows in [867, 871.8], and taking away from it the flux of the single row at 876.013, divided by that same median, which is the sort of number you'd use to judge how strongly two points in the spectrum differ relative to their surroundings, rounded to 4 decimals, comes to 0.0001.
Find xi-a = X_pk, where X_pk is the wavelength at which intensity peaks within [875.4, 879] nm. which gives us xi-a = 876.820 nm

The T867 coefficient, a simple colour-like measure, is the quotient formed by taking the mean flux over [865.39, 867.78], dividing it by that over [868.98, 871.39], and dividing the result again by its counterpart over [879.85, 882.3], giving 0.95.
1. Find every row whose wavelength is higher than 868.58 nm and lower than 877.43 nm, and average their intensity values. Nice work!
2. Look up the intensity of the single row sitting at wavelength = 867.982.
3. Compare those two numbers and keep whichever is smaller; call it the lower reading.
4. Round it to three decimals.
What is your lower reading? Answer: 0.976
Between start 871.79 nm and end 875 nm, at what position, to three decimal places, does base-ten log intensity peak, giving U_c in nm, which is 872.390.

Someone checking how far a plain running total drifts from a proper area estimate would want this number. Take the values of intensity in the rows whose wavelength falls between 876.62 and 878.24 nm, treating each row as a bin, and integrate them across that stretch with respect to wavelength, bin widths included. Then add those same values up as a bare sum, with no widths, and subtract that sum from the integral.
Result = -2.32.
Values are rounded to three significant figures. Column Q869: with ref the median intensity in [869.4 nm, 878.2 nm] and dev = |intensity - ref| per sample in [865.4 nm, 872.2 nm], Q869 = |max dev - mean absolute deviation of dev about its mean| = 0.157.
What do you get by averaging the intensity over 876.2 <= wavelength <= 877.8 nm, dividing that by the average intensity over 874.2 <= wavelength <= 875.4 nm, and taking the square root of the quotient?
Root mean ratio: 1.01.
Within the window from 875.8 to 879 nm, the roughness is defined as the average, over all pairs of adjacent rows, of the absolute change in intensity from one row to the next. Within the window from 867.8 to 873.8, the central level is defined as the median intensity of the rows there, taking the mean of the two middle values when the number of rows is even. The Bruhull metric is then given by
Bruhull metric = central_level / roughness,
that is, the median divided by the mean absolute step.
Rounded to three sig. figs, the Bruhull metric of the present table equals 209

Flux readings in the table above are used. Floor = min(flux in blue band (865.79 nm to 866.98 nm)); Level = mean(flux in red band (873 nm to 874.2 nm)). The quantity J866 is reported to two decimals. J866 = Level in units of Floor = 1.24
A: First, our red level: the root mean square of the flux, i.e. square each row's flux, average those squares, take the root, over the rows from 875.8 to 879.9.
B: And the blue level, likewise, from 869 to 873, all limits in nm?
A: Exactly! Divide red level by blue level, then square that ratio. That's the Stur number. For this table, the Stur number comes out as 0.97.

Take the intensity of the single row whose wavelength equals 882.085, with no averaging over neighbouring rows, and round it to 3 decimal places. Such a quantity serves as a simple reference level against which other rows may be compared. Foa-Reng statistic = 0.963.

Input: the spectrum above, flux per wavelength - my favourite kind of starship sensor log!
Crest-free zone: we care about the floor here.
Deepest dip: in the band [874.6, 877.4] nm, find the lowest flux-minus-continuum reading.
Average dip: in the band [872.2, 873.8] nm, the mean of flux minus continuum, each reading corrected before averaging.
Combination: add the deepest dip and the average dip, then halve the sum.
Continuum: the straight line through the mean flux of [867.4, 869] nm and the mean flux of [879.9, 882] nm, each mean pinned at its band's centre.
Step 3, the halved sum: -0.011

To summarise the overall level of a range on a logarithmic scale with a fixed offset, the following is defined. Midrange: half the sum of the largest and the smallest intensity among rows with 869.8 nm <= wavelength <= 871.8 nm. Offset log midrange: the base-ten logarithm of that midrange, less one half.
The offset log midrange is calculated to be -0.504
